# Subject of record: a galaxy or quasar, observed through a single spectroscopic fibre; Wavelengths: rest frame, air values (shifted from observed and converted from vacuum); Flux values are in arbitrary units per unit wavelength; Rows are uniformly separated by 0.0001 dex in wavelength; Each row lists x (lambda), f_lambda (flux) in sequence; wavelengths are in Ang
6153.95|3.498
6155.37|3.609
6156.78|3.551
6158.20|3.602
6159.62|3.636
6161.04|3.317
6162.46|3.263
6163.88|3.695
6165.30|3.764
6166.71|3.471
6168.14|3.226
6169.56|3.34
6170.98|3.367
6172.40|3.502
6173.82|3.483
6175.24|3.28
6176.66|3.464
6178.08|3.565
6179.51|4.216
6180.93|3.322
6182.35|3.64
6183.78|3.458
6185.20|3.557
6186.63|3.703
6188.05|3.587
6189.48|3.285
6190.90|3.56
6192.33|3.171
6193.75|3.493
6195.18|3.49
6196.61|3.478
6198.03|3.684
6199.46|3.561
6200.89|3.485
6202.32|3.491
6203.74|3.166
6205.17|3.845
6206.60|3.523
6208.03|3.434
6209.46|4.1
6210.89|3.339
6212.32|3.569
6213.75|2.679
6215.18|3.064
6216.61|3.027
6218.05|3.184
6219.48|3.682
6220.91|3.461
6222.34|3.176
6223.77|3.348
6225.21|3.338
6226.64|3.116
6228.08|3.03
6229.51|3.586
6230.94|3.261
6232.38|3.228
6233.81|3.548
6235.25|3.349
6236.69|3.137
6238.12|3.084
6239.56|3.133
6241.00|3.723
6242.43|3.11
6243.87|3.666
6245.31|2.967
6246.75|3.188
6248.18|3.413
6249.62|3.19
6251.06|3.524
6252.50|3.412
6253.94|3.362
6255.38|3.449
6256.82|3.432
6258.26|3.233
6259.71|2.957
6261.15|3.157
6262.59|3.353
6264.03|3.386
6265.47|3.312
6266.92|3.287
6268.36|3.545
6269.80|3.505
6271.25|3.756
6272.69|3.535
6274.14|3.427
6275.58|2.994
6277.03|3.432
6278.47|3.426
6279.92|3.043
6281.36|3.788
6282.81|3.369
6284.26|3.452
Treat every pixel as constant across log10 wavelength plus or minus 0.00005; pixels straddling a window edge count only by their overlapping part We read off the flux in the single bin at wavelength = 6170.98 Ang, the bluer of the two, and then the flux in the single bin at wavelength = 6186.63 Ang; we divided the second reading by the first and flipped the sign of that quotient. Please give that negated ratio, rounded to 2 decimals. -1.10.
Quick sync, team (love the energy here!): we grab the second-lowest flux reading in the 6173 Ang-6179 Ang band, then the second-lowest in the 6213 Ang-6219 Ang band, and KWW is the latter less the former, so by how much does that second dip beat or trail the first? -0.44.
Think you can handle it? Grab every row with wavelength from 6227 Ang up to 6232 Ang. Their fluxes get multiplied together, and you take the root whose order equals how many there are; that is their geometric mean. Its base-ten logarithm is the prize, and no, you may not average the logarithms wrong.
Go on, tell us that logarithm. 0.516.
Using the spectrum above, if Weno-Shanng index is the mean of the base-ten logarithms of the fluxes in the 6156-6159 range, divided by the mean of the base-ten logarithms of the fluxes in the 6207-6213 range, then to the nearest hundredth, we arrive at 1.00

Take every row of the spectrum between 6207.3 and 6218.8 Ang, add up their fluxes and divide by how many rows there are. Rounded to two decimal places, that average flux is 3.30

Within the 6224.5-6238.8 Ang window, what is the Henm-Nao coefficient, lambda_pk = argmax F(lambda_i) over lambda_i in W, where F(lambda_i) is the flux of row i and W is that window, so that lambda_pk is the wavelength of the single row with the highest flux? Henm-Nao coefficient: 6229.51 Ang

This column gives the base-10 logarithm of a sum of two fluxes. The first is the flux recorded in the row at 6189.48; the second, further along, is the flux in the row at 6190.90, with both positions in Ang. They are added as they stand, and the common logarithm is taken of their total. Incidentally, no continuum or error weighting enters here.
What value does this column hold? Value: 0.835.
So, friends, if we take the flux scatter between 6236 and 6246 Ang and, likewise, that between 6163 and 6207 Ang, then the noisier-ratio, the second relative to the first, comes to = 0.7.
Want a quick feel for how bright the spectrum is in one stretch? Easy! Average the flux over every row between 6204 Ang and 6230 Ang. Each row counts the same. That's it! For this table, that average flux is 3.36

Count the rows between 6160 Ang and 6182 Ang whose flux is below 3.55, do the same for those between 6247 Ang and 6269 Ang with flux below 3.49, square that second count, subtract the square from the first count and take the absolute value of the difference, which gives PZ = 158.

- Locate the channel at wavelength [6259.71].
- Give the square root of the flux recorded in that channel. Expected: 1.72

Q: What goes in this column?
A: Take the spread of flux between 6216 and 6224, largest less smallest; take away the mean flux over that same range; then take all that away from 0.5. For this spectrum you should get 3.16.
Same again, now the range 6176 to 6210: 3.00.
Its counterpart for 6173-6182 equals 3.12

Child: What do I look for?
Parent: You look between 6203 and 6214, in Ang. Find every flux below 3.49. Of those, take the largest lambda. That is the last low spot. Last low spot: 6213.75 Ang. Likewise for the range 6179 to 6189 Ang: 6183.78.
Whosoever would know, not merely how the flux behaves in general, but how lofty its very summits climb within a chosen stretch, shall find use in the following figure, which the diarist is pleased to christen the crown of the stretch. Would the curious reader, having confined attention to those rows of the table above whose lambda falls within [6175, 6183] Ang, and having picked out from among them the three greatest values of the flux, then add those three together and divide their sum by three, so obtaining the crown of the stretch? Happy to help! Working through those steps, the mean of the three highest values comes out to 3.81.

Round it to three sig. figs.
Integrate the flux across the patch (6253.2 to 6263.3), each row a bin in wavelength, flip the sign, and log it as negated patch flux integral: -33.1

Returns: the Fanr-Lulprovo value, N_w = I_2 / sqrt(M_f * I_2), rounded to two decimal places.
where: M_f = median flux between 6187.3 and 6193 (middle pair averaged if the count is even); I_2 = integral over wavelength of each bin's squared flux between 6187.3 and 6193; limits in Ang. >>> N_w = 4.40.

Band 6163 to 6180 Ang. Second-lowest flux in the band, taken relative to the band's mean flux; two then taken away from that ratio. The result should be -1.07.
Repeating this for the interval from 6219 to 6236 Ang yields -1.07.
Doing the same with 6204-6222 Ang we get -1.11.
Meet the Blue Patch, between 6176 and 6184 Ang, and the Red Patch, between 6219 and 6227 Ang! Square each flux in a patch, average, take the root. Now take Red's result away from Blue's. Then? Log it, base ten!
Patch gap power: -0.58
